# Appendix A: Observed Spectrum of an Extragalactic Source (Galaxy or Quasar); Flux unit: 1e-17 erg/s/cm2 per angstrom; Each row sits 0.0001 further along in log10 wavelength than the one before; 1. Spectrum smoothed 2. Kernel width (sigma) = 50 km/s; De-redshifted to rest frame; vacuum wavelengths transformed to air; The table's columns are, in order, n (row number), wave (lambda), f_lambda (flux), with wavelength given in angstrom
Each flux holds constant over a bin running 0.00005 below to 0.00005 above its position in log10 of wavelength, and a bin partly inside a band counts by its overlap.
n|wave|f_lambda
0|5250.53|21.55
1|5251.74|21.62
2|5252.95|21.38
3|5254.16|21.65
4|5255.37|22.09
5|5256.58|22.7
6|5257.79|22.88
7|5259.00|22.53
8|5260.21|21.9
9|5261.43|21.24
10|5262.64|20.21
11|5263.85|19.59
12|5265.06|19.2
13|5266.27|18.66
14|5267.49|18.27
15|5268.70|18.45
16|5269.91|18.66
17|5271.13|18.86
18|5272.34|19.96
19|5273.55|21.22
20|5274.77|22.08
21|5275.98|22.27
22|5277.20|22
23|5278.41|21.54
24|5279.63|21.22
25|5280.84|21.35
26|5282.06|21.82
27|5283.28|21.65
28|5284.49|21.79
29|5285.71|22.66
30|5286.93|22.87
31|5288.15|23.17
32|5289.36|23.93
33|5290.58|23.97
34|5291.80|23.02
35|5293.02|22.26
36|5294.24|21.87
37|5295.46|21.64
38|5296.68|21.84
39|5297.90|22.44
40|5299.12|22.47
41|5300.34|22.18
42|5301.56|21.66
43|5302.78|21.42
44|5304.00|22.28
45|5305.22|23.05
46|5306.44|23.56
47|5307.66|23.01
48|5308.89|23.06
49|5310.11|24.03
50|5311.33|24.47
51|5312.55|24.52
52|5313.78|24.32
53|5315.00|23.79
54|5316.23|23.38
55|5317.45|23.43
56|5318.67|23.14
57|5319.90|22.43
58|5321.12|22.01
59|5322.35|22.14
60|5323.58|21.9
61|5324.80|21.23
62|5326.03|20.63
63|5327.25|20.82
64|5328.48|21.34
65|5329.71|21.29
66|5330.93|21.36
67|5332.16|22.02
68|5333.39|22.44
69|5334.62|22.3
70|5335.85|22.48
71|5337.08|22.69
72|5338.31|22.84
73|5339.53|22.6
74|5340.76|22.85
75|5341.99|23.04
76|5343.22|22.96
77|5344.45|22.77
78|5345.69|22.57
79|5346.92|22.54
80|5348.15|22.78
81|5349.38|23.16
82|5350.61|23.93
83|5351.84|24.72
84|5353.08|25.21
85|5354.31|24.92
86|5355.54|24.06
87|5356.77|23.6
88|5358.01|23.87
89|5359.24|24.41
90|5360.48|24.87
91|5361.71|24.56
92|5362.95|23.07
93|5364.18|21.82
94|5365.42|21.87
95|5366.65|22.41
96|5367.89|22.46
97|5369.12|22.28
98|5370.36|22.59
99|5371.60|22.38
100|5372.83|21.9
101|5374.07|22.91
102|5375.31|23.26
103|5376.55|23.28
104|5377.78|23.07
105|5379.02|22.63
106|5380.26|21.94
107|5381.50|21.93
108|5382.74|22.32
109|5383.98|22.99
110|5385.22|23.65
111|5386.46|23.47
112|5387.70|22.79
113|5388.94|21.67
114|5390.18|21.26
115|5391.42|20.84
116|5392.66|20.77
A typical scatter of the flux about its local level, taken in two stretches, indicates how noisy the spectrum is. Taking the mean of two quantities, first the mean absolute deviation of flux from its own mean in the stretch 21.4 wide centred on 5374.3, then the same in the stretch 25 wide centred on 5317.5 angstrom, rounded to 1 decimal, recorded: 0.7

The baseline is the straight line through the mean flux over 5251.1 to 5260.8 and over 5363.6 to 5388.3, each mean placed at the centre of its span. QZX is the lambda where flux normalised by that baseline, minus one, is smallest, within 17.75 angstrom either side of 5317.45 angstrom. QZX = 5326.03 angstrom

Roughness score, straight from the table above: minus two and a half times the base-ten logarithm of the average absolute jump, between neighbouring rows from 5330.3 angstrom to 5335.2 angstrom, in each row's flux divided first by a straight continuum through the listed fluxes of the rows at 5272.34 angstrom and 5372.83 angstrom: 4.31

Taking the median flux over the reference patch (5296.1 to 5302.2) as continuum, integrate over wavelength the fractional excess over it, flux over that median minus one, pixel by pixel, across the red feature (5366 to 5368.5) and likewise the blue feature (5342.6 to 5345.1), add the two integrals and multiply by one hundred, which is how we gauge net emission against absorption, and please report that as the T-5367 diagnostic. 10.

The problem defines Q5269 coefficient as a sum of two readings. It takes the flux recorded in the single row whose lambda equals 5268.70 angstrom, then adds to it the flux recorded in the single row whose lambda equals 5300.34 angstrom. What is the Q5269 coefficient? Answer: 40.6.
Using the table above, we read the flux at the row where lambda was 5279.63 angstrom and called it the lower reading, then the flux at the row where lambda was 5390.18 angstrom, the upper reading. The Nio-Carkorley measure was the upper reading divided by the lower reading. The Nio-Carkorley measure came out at 1.00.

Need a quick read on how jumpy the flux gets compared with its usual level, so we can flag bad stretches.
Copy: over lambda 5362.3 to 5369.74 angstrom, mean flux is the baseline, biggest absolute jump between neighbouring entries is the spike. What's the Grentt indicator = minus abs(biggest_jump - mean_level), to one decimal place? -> -21.1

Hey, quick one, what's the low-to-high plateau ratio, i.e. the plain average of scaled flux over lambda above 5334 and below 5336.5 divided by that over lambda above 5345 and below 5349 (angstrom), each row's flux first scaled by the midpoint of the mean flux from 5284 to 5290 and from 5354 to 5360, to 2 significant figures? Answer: 0.99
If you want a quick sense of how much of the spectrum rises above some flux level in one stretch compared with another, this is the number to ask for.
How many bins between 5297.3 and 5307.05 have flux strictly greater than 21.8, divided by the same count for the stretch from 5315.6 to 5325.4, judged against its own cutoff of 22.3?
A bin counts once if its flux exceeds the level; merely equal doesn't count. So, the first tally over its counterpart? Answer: 1.50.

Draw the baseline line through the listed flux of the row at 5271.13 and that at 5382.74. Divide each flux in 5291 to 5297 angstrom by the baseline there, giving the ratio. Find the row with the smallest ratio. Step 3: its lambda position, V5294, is 5295.46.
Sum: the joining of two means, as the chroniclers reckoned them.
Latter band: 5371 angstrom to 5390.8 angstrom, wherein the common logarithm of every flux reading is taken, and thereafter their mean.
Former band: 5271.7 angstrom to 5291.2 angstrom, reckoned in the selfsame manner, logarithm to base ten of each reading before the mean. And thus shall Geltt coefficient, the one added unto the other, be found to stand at 2.70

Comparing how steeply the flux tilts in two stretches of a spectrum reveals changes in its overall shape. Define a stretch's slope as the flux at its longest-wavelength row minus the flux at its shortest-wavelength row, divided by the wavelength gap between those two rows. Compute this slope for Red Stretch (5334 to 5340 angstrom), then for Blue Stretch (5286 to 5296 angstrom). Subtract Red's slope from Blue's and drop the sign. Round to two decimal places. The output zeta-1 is 0.21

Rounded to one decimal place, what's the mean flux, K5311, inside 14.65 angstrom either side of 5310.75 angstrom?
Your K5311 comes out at 22.8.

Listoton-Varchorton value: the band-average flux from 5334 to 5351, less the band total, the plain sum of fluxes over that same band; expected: -297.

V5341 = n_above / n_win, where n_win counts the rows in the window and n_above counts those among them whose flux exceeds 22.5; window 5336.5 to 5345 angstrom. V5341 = 1.0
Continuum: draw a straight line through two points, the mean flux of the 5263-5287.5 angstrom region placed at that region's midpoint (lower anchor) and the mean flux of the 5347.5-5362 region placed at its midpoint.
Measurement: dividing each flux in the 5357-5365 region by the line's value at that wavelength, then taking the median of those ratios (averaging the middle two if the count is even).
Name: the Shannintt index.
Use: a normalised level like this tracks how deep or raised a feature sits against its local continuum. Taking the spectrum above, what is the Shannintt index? 0.992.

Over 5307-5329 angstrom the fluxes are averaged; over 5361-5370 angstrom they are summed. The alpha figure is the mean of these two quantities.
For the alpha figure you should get 91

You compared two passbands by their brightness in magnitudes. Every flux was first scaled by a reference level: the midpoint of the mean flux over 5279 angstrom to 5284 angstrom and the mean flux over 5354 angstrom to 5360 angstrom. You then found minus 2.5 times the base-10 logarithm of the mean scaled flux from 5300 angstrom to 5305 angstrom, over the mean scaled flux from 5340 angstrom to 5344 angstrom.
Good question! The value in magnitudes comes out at 0.05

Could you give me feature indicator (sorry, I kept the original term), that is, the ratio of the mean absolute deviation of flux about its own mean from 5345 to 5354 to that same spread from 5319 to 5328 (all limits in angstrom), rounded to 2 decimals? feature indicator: 1.51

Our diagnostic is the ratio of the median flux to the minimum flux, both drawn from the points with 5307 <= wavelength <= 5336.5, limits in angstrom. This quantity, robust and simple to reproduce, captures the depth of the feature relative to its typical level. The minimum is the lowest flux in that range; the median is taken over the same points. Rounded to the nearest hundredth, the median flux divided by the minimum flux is 1.09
